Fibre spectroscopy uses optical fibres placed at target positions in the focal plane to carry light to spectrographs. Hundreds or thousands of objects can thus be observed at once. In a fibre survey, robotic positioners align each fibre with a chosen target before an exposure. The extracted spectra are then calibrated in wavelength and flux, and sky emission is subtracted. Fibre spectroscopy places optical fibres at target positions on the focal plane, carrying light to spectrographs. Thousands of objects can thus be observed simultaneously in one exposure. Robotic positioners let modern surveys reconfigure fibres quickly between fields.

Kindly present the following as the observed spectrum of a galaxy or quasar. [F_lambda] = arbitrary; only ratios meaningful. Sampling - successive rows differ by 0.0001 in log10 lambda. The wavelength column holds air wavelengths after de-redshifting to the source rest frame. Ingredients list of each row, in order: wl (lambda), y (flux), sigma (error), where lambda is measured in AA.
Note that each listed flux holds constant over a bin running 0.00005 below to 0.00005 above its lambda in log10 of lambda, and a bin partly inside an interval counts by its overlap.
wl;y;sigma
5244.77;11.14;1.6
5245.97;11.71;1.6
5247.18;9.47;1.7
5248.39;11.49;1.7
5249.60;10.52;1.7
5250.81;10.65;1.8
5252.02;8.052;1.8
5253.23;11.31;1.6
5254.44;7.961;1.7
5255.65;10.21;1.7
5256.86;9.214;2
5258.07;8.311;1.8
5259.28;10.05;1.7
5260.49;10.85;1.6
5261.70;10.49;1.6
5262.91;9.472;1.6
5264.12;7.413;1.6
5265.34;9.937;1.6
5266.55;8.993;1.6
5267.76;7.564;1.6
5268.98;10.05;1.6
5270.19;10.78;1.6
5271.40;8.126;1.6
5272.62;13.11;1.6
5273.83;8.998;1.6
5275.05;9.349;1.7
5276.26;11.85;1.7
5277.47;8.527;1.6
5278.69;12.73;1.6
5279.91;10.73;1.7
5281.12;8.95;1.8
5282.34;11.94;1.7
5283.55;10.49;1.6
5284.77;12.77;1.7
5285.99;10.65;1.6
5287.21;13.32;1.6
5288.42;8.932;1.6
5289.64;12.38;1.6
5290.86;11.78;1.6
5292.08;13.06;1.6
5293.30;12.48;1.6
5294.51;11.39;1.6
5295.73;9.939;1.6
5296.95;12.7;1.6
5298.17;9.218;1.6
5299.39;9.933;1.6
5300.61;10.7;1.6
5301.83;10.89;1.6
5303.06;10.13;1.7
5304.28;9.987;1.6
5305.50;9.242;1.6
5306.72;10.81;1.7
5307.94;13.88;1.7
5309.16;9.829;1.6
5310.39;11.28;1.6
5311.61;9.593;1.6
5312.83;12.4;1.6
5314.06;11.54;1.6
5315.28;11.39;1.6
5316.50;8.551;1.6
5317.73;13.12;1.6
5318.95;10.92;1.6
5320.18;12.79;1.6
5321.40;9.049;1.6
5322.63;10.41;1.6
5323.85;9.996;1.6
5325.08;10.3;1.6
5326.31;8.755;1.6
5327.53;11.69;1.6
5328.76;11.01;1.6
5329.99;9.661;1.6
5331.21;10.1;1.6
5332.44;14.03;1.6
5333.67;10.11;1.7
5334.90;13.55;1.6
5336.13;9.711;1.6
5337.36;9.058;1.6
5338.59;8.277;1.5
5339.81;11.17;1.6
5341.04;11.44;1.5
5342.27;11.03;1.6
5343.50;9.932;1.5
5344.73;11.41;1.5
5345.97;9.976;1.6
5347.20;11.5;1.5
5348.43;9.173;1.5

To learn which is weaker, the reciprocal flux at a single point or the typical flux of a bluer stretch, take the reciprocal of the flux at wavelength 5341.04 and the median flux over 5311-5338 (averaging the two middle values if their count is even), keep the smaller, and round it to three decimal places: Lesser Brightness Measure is 0.087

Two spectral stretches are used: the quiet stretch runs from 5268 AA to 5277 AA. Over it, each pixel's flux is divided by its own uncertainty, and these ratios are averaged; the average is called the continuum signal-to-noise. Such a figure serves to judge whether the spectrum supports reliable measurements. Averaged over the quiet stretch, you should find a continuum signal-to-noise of 6.3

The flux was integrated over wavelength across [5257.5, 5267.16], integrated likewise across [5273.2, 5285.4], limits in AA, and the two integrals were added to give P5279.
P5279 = 221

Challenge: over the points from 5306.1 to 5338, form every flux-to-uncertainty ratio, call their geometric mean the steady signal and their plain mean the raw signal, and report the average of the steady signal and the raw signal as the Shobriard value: 6.73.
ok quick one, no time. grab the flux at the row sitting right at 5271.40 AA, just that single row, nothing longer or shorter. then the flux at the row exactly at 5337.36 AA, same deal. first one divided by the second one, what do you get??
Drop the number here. 0.90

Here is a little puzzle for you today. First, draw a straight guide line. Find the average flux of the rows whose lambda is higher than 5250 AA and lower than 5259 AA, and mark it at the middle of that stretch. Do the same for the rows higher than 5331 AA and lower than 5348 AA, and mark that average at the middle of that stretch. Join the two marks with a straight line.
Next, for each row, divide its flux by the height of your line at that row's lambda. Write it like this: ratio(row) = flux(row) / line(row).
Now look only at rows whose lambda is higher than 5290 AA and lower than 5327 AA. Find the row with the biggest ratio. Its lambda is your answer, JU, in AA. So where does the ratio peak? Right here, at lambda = 5307.94 AA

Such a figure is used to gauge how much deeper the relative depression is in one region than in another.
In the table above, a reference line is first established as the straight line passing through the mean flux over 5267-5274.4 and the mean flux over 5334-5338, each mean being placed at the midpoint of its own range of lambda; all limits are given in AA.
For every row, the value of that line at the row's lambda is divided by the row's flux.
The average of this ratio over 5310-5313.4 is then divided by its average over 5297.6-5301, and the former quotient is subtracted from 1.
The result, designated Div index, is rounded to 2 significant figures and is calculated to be 0.079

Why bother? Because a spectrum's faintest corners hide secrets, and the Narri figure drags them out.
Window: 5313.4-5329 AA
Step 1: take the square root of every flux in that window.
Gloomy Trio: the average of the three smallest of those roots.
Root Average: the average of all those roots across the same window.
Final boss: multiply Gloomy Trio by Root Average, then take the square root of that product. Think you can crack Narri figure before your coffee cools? 3.11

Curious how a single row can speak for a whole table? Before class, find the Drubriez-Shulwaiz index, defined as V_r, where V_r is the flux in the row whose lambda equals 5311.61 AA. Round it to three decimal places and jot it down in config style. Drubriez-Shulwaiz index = 9.593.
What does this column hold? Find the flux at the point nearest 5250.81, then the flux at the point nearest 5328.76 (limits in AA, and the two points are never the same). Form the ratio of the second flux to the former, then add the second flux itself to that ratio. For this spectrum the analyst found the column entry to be 12.0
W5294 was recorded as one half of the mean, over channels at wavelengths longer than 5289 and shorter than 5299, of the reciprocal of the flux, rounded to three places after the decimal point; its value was 0.044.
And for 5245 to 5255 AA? 0.050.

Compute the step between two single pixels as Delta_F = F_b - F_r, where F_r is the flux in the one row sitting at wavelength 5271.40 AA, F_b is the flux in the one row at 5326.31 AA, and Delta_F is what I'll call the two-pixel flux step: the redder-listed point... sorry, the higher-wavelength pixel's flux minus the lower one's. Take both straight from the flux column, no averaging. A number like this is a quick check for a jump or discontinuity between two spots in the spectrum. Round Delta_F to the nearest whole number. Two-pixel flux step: 1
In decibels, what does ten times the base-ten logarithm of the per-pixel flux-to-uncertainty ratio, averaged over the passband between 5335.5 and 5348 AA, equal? 8.25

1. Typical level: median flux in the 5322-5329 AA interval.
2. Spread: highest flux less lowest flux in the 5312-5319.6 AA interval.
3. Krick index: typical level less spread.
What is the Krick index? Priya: 5.8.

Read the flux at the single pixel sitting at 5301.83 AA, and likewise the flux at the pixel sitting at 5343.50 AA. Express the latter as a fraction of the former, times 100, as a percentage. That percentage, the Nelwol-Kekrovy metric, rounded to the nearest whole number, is 91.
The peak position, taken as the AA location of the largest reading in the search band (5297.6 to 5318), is 5307.94 AA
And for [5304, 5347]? 5332.44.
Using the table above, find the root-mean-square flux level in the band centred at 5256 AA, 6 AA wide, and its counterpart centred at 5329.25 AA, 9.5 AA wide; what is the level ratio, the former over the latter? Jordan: 0.88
